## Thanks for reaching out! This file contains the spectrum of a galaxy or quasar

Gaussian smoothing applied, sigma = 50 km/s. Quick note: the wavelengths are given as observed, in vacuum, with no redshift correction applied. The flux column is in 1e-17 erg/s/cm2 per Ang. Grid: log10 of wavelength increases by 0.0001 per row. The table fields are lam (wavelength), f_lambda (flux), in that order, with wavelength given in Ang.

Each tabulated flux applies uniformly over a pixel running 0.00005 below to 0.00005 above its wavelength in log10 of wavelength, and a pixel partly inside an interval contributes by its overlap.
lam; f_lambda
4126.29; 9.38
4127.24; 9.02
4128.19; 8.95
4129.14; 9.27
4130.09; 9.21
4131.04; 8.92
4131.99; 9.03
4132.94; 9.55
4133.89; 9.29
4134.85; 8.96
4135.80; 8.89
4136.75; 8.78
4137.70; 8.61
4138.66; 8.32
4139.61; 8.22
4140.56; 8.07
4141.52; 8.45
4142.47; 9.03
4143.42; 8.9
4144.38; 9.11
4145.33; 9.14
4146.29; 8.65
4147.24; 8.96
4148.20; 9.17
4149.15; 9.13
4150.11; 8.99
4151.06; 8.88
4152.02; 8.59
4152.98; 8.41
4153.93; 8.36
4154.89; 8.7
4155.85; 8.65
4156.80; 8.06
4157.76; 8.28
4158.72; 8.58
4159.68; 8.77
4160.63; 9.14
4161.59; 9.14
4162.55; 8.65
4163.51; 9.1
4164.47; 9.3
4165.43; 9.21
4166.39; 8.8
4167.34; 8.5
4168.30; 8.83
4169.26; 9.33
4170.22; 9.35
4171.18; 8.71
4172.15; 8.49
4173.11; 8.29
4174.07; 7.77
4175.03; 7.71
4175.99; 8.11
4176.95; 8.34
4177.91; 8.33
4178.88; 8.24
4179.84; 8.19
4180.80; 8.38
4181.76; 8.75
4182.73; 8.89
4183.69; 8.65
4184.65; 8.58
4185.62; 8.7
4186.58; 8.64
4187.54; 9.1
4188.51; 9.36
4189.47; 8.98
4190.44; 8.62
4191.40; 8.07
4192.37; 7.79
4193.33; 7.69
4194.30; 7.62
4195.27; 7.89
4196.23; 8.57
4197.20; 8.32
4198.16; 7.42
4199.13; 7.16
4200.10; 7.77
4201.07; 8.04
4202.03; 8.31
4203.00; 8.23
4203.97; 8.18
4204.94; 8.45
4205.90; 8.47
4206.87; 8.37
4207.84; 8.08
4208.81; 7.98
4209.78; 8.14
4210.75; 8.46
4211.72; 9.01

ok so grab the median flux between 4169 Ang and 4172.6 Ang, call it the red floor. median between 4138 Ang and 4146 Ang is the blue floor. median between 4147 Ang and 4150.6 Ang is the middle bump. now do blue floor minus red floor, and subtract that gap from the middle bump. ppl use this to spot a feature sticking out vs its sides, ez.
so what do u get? 9.4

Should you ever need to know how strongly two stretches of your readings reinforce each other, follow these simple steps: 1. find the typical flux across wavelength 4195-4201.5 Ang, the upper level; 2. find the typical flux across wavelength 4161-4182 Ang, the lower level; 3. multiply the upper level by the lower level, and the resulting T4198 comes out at 67.9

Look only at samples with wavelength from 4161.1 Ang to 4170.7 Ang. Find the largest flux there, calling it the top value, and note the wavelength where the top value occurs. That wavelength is 4170.22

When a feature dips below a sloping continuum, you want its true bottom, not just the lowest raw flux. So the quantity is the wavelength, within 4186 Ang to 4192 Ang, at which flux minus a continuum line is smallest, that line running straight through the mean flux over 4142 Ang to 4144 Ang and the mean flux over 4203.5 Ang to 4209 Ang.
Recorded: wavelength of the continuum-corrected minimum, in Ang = 4191.40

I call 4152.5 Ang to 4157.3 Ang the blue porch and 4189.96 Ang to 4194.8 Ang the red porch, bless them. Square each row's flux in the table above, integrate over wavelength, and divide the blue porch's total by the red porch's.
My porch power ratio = 1.11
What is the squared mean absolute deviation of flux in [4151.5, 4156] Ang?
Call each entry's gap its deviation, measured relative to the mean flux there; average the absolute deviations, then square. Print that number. 0.02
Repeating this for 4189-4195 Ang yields 0.20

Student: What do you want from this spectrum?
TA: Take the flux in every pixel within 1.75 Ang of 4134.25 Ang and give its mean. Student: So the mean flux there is 9.2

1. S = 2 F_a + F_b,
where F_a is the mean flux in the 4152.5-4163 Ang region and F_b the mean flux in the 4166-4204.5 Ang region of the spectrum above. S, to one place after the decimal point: 25.6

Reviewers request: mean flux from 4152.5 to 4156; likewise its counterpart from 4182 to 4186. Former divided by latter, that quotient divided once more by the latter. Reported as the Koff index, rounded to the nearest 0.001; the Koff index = 0.113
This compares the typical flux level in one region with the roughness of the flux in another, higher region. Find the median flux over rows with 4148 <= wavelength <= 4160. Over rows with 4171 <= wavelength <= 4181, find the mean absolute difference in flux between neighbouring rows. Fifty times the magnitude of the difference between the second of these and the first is 423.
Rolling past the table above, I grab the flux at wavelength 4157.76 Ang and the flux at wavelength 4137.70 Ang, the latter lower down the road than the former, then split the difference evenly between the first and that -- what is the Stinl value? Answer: 8.4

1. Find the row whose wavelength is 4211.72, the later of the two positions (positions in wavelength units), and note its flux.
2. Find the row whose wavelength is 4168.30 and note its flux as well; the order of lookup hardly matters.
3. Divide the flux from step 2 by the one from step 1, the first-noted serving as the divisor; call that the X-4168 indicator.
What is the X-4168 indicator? 0.98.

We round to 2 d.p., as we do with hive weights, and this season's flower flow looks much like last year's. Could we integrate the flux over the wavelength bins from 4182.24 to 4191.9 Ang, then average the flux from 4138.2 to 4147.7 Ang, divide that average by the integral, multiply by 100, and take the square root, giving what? 3.21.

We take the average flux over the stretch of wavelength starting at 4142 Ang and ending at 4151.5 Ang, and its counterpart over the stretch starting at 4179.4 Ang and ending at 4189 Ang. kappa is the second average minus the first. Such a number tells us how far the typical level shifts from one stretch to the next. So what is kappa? -0.3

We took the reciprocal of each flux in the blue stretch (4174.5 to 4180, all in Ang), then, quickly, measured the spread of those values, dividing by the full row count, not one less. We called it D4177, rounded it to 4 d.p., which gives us 0.0033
